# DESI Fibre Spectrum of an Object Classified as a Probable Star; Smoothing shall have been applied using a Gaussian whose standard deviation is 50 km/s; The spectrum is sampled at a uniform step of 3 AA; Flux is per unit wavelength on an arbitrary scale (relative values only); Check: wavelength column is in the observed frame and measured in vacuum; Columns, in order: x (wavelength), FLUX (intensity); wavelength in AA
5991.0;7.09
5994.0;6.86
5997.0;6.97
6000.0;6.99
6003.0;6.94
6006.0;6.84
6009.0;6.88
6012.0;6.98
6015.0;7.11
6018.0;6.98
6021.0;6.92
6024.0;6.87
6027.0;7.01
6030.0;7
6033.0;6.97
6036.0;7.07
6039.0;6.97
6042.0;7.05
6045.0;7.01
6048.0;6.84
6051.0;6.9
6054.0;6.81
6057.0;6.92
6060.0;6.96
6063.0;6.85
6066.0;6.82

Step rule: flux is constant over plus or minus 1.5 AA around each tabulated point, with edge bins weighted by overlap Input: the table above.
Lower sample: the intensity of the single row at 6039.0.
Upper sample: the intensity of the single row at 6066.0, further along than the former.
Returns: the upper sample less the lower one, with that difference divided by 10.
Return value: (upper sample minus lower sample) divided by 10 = -0.015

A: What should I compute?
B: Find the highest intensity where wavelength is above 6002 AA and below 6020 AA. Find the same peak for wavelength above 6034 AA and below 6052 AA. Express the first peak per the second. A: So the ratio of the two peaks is 1.01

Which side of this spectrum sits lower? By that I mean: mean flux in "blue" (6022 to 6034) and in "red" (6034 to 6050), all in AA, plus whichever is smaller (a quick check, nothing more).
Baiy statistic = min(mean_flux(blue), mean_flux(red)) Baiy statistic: 6.96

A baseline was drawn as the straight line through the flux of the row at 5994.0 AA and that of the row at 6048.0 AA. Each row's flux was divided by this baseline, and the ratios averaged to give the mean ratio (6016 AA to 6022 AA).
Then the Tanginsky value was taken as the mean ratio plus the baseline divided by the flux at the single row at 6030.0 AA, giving 1.99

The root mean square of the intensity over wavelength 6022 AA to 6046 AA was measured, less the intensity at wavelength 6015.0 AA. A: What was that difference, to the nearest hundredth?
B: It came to -0.12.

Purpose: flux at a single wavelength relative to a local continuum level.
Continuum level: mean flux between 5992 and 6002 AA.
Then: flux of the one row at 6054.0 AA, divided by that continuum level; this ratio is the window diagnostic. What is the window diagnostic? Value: 0.98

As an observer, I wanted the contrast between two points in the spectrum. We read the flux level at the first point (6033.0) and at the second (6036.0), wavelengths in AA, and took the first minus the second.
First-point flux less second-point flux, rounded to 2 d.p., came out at -0.10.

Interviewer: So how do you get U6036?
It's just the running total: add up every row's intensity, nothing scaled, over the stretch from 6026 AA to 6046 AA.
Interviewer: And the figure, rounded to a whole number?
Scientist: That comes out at 49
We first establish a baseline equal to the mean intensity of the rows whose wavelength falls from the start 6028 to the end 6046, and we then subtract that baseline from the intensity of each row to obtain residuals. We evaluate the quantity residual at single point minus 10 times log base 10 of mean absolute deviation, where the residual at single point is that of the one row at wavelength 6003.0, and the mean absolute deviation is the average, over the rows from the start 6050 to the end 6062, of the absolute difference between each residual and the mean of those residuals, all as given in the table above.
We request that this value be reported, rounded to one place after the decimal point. 13.5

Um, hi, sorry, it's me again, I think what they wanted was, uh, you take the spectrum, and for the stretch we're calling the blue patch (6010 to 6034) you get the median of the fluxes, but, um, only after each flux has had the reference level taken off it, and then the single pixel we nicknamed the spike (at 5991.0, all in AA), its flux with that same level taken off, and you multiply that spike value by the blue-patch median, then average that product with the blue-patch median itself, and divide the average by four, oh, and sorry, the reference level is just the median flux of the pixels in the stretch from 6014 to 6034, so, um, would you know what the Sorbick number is 0.000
